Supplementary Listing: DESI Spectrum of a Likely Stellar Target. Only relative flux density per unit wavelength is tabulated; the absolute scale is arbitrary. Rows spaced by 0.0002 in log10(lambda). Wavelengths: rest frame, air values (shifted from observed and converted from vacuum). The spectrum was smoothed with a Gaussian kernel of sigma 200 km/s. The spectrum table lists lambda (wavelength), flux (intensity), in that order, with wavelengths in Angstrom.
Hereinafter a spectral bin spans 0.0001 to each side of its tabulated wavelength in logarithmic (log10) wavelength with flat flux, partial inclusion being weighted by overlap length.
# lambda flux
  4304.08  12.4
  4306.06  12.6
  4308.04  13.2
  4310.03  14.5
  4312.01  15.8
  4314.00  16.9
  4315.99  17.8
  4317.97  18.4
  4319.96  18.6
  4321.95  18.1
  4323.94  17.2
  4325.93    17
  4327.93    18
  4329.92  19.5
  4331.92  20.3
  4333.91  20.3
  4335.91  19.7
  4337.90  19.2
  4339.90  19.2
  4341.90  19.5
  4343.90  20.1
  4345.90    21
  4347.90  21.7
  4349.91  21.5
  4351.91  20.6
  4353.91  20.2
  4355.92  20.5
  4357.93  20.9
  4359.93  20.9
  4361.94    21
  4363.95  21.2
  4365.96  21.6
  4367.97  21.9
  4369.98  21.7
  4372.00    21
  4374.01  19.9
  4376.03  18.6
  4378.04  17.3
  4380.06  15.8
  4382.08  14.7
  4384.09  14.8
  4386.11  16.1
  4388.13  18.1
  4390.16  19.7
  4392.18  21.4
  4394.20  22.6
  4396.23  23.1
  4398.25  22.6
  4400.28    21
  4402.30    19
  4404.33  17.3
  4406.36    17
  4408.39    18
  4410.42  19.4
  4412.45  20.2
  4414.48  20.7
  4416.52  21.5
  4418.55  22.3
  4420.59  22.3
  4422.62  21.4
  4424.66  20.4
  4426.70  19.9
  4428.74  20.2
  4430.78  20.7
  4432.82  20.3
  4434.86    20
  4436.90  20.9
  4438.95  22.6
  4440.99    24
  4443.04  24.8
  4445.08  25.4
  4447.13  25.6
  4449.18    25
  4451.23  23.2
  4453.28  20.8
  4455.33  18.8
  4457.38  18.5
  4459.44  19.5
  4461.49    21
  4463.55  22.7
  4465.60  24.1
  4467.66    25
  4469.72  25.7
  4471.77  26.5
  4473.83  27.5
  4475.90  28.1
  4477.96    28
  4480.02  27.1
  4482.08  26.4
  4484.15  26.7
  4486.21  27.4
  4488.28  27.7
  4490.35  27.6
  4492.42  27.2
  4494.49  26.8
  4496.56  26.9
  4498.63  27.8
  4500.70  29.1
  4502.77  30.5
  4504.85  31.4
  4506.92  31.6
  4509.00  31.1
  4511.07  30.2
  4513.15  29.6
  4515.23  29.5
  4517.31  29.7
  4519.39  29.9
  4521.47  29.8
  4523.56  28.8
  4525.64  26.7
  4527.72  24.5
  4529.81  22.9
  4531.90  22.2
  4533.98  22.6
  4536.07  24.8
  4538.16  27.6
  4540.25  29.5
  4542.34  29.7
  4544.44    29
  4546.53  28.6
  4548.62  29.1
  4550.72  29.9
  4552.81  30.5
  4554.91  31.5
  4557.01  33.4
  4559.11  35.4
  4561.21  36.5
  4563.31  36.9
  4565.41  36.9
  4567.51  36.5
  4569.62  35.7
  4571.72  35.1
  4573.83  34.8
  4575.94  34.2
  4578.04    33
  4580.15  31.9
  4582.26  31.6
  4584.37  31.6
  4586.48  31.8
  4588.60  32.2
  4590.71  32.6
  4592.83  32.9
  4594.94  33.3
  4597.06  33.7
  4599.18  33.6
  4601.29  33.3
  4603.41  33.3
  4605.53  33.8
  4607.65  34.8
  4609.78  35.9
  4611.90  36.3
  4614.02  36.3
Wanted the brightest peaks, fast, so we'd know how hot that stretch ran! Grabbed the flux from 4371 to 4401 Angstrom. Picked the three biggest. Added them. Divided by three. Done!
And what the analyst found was 22.8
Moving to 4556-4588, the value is 36.8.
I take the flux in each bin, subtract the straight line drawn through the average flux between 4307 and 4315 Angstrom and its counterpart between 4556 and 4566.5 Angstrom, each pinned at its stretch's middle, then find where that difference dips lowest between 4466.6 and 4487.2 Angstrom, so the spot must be 4467.66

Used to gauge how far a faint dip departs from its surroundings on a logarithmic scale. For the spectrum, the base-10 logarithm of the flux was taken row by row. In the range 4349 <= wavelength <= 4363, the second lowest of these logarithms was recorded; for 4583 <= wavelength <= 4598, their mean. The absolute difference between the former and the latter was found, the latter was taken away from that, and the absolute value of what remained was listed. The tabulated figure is 1.31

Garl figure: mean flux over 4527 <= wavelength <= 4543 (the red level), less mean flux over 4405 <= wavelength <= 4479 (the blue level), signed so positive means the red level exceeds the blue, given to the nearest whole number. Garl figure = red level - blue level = 3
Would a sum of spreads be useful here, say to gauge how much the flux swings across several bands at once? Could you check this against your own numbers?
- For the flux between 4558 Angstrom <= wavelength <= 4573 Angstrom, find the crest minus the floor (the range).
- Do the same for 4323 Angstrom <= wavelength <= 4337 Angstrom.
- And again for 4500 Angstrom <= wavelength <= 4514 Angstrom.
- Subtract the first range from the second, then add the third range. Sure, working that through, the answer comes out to 4.0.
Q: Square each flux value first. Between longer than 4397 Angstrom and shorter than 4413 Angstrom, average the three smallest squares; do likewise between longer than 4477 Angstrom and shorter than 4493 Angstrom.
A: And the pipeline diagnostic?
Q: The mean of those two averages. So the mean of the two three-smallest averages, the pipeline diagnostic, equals 509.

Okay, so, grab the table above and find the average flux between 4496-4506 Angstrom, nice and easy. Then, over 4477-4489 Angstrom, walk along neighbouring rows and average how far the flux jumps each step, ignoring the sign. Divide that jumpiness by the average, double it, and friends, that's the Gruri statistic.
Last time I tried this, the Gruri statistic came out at 0.040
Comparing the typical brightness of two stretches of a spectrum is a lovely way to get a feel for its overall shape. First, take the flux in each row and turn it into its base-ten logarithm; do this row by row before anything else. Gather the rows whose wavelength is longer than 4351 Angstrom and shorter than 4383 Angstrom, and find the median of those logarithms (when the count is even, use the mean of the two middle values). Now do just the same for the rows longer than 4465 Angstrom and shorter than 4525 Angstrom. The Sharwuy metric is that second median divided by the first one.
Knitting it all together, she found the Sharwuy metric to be 1.096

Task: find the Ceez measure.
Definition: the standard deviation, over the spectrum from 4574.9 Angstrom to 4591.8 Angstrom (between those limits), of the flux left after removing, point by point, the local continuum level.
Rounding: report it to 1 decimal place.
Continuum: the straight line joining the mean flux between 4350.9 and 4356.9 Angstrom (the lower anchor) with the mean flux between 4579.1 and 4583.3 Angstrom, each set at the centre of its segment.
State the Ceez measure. 1.0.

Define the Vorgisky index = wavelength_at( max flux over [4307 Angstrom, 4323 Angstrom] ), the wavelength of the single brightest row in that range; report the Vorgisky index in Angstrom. 4319.96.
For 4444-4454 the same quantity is 4447.13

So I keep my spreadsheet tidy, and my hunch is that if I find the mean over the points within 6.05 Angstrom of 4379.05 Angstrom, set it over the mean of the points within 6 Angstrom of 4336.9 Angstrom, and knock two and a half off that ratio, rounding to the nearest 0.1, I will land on -1.6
